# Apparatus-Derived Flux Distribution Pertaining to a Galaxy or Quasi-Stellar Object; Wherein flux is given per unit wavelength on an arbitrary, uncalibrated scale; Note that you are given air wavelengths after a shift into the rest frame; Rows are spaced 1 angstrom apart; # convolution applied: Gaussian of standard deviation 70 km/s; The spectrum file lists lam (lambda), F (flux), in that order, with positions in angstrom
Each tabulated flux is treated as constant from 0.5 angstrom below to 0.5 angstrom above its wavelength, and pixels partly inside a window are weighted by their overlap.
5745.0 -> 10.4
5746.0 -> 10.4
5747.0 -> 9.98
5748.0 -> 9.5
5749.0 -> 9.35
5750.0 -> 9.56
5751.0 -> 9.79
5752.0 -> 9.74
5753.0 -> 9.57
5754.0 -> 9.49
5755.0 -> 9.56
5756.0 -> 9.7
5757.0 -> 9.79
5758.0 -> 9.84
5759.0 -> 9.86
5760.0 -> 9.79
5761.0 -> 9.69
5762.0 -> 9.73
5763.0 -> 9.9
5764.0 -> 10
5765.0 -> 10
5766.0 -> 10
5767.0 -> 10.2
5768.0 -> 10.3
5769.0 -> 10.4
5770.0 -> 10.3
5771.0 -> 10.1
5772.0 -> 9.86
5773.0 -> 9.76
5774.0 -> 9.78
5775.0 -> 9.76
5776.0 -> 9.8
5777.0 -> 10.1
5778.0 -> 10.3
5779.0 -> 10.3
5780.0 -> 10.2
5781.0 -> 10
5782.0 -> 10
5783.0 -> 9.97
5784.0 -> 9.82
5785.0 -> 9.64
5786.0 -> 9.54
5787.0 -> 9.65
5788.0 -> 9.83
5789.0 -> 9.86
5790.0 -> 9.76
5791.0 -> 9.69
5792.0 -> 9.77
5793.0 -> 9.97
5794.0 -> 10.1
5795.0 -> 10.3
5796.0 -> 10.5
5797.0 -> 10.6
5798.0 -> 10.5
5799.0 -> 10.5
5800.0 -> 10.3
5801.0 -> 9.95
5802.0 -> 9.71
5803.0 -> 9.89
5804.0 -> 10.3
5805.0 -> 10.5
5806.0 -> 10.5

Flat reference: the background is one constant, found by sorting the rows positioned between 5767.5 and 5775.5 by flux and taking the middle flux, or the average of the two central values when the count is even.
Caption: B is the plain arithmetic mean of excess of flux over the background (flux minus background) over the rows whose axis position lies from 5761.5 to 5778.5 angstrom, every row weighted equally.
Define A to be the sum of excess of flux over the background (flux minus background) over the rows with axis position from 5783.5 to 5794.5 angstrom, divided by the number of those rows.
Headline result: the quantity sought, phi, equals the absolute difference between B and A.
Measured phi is 0.23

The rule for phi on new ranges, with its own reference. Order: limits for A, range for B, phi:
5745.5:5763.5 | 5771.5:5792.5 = 0.14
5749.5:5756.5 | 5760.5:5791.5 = 0.31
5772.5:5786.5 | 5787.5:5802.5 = 0.16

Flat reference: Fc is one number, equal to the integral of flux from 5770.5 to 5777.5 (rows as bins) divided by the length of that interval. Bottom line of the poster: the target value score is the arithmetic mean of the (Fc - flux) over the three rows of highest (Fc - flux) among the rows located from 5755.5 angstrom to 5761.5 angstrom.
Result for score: 0.15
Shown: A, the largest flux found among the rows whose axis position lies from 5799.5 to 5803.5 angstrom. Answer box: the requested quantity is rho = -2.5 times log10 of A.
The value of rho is -2.53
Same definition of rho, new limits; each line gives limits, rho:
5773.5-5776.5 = -2.48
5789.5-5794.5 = -2.51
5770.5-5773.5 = -2.51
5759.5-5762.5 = -2.48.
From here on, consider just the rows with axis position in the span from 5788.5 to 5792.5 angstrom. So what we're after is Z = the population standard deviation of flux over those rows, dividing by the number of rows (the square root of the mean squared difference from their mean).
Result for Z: 0.06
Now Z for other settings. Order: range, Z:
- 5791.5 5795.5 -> 0.19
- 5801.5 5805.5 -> 0.31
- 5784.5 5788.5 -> 0.10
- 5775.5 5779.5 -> 0.20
